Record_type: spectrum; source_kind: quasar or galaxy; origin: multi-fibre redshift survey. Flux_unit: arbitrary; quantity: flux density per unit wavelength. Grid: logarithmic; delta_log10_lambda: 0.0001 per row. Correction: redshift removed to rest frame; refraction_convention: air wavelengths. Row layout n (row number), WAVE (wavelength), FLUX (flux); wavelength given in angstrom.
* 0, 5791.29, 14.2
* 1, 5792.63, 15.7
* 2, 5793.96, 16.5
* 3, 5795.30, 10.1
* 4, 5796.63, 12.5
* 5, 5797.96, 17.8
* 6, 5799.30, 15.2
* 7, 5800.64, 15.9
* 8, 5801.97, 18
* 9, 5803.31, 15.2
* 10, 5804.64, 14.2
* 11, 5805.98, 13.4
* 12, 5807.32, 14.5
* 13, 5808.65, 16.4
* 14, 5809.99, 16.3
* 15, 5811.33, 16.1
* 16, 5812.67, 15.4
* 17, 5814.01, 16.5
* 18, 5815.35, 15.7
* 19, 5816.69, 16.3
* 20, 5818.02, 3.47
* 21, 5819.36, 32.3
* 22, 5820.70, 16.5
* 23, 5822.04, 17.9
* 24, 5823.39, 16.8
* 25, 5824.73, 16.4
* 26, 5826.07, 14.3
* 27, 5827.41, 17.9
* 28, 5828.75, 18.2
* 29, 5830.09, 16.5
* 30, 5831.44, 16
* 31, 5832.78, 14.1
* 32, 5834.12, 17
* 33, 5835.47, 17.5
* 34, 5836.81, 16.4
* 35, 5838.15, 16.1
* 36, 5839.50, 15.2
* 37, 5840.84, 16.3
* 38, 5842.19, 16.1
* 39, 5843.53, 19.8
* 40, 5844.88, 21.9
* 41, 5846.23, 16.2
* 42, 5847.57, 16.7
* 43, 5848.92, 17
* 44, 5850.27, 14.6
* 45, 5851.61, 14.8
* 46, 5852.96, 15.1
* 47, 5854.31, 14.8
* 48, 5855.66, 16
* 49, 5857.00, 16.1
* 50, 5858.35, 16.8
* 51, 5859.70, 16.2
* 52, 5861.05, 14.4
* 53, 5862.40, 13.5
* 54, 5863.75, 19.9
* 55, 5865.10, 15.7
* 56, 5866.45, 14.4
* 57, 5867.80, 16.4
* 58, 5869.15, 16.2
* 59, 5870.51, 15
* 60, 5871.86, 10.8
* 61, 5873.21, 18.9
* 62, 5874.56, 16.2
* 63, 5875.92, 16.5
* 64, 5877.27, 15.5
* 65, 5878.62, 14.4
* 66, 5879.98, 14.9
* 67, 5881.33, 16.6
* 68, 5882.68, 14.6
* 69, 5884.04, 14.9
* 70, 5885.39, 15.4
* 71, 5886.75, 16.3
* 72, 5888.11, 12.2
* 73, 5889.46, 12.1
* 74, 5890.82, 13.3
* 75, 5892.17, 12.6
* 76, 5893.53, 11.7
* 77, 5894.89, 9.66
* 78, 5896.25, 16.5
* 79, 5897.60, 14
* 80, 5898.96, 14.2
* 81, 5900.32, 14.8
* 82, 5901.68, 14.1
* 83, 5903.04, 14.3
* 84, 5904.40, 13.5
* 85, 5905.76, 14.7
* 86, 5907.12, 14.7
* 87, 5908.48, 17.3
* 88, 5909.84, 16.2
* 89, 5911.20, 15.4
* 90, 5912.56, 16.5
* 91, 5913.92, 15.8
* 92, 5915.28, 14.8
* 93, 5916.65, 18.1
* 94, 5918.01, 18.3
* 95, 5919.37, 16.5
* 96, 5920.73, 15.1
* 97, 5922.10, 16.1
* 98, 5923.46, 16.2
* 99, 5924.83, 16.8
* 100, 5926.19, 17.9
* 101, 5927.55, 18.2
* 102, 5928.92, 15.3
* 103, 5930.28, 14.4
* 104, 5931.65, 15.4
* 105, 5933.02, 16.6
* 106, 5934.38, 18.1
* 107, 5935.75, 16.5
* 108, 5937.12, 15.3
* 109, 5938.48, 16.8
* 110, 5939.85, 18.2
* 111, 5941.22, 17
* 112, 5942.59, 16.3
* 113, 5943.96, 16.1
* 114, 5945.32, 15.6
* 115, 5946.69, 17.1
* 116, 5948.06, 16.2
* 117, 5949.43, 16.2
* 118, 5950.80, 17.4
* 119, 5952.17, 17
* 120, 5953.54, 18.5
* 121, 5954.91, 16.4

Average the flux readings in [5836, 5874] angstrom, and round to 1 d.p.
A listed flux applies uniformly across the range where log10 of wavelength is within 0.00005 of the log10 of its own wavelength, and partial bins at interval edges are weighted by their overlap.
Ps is 16.1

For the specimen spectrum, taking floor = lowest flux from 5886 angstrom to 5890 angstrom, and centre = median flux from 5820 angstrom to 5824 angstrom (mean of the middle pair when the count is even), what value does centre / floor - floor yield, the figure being -10.7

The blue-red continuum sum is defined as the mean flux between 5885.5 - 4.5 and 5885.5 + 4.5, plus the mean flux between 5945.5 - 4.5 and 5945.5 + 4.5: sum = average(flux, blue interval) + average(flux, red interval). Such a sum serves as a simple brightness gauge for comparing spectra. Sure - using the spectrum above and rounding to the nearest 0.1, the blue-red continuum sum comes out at 30.9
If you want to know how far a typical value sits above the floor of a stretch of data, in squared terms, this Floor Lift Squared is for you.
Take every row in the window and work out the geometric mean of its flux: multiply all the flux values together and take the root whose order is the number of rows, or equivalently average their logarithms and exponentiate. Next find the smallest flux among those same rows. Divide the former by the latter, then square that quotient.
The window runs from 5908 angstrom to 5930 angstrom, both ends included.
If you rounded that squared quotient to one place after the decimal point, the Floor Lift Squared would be 1.2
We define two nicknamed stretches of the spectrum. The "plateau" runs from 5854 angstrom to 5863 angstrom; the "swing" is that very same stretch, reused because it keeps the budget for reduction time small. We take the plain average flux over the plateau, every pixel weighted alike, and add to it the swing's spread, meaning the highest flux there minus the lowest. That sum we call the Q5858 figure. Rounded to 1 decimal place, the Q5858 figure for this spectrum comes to 18.7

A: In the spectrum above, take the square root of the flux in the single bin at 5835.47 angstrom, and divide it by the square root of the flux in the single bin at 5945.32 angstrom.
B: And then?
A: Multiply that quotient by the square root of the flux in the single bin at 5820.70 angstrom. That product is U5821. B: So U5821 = 4.30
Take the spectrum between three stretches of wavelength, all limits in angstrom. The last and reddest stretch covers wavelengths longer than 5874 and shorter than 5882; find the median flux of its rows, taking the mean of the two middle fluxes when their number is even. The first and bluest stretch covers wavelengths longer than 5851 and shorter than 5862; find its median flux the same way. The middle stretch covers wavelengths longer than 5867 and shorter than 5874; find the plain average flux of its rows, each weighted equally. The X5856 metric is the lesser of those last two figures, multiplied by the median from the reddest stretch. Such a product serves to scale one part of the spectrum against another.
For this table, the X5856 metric 245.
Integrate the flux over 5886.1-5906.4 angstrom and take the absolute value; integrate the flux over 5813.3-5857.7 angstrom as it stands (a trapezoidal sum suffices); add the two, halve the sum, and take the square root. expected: 22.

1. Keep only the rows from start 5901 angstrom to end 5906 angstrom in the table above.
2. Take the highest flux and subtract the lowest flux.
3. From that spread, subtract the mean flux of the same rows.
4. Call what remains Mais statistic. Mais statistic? -12.9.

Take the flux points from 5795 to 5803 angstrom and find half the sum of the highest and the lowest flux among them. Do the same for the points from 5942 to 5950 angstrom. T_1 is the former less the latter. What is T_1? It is -2.3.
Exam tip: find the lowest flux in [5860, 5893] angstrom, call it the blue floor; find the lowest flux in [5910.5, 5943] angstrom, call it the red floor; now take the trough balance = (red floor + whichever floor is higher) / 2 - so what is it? 14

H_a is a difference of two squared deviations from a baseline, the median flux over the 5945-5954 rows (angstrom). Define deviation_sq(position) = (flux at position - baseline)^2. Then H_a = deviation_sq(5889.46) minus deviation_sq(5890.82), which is 10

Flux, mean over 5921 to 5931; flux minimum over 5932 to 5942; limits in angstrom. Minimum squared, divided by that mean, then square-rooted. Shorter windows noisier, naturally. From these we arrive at 3.78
